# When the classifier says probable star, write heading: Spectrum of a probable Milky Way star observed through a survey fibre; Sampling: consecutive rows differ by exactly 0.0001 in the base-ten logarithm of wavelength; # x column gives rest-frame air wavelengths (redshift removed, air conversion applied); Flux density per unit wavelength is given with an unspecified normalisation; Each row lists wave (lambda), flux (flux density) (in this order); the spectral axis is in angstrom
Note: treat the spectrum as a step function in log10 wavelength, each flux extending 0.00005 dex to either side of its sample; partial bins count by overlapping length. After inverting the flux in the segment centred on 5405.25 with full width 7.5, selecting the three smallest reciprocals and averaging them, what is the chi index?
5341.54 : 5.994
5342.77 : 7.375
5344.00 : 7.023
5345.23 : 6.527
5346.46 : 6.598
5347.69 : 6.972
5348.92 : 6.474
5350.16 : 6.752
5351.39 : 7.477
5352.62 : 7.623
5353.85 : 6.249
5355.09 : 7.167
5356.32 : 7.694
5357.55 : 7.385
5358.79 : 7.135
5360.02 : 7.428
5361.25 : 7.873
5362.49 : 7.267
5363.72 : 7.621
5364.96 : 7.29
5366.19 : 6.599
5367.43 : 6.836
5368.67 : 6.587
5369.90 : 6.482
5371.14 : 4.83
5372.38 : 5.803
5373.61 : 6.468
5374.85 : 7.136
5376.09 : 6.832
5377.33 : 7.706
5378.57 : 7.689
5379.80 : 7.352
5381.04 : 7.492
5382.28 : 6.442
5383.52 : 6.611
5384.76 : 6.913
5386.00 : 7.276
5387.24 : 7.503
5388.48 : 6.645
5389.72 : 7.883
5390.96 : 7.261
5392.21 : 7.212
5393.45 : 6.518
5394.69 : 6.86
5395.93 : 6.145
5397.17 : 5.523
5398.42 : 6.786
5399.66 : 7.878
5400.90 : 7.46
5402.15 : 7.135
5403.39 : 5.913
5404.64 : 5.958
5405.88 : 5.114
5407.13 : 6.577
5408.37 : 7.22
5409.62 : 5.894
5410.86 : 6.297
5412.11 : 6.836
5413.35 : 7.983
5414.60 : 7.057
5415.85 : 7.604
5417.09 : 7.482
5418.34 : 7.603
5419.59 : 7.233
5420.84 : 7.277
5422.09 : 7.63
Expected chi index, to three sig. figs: 0.144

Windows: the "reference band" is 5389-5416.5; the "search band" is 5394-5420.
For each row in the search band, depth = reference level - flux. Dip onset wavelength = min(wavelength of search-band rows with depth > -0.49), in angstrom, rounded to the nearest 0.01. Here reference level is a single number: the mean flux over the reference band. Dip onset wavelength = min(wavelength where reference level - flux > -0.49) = 5394.69 angstrom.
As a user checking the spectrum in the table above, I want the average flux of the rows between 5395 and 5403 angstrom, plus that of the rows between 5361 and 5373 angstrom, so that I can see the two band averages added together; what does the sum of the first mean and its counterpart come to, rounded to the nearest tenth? 13.5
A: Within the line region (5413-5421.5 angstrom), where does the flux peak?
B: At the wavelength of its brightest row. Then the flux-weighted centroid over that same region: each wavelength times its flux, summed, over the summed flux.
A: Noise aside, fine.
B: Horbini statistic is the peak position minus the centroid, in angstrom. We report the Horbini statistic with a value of -3.7 angstrom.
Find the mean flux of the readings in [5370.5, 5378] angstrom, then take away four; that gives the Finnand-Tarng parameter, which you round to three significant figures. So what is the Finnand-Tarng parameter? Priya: 2.46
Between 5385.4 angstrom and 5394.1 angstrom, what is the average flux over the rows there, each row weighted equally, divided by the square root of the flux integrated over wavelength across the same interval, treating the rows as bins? 0.909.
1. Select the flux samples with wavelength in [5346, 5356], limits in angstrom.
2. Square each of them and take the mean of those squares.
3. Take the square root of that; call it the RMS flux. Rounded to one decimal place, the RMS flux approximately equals 6.9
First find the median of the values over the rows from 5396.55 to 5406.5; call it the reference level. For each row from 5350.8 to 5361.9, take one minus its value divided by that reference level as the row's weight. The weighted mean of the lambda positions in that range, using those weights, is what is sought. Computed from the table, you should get 5356.7 angstrom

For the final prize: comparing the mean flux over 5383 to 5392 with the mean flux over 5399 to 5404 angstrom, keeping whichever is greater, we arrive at 7.16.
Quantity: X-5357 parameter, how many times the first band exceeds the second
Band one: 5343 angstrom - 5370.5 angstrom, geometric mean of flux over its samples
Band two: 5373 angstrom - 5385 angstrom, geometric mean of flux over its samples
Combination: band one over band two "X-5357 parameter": 1.00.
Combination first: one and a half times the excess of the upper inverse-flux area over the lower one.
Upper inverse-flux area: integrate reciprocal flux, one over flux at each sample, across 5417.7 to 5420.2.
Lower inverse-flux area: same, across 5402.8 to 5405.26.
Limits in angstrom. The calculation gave -0.12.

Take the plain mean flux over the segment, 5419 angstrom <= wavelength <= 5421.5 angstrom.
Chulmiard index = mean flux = 7.25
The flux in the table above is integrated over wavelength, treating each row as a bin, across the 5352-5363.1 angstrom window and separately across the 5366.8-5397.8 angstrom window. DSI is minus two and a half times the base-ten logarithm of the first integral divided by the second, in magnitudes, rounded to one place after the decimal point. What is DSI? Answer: 1.0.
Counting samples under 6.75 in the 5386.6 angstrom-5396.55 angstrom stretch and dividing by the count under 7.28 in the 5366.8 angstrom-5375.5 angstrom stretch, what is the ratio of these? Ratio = 0.43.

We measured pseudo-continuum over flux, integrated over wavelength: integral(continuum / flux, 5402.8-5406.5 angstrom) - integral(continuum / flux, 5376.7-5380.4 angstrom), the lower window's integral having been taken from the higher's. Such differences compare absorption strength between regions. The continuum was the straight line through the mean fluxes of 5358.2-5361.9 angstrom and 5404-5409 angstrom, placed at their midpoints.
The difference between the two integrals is 0.7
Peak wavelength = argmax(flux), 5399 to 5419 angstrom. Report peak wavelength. 5413.35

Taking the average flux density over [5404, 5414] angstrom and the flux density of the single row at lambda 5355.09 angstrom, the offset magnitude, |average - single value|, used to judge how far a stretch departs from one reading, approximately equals 0.68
